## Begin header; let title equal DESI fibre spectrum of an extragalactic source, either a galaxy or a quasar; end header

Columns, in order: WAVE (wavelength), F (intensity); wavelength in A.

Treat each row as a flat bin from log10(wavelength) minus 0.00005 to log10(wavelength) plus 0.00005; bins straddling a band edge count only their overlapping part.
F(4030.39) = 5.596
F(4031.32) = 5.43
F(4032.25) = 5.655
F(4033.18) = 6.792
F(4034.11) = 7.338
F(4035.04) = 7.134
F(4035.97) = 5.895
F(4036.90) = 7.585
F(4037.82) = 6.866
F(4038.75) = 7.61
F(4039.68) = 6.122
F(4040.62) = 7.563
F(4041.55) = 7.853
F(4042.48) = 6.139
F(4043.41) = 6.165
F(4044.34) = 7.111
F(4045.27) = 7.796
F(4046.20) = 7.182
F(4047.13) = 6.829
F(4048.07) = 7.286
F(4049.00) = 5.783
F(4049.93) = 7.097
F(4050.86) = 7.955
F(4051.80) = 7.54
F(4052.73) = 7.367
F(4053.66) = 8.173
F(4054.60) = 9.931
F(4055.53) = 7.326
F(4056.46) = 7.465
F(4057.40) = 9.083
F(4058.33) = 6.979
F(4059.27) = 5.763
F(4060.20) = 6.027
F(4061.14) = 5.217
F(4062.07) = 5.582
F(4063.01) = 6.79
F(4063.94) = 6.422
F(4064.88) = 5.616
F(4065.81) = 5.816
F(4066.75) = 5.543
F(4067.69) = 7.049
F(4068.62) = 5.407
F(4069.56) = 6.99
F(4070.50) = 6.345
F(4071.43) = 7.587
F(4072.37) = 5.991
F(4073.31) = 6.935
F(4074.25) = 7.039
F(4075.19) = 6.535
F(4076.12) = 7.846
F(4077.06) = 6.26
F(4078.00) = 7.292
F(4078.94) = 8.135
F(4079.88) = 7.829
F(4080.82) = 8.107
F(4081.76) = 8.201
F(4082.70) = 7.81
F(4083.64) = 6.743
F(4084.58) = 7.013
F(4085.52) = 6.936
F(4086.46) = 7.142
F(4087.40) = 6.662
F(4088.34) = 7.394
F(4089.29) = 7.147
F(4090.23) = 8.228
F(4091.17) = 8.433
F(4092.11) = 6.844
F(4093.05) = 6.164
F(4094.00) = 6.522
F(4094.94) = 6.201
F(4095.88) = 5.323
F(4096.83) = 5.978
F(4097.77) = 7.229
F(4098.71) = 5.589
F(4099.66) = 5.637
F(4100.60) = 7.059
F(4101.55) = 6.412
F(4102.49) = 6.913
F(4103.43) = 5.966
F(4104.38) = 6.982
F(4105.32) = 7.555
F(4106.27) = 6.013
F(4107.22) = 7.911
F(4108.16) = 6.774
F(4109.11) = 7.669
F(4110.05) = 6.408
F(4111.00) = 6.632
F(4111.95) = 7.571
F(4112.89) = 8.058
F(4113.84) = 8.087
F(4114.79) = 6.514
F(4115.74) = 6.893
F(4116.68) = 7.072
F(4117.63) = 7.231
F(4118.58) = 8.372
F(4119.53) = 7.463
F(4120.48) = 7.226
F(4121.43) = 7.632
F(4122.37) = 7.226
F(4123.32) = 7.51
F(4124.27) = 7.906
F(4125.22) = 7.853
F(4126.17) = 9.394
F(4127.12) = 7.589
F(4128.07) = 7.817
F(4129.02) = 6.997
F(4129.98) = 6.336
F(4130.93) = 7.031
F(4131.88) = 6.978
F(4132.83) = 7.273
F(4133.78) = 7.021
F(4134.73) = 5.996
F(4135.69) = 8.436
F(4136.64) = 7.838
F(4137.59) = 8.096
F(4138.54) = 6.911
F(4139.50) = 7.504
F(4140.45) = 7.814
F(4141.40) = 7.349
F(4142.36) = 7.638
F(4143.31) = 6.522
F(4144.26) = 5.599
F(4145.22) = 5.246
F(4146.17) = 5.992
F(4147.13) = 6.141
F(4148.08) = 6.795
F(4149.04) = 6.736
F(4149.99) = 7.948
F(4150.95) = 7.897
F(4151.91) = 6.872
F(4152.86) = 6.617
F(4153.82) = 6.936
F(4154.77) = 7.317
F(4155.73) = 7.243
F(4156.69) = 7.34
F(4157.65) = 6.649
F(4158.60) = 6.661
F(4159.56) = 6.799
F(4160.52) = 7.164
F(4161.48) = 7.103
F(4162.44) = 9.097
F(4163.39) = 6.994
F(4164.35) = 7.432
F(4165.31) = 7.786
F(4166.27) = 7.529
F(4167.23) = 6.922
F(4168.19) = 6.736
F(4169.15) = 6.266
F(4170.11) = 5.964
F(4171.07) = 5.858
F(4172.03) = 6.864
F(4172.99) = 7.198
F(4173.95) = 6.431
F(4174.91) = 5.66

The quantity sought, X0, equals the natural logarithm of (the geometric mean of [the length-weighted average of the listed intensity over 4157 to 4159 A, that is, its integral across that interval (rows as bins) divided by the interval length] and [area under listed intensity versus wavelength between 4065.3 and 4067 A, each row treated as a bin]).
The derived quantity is 2.09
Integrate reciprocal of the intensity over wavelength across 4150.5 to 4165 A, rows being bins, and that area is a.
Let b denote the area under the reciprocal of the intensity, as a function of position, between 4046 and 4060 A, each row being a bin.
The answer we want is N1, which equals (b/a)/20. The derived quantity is 0.0475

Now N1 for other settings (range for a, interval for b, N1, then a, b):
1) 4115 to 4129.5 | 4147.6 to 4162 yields 0.0531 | 1.92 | 2.04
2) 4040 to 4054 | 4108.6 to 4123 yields 0.0501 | 1.97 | 1.97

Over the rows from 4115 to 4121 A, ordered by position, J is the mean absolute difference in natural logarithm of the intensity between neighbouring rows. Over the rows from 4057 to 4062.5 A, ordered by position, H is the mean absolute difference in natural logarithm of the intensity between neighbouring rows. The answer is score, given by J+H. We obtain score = 0.21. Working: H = 0.14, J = 0.07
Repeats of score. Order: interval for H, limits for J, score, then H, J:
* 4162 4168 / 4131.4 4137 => 0.23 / 0.10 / 0.13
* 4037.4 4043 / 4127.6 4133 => 0.24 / 0.16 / 0.07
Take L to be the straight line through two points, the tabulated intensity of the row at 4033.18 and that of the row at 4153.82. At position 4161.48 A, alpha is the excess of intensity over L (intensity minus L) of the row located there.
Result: 0.2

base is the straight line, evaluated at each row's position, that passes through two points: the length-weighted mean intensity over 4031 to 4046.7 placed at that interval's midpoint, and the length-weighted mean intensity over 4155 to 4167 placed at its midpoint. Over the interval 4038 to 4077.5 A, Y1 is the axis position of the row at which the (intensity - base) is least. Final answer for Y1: 4061.14 A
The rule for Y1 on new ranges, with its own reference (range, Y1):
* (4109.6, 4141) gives 4134.73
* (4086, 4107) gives 4095.88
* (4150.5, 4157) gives 4152.86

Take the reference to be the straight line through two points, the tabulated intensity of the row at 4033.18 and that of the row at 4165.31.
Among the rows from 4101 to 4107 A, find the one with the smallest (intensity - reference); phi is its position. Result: 4103.43 A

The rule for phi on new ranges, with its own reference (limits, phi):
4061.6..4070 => 4068.62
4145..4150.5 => 4145.22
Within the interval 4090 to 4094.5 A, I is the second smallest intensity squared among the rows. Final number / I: 43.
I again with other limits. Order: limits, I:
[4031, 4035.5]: 32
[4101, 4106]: 41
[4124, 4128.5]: 61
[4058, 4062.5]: 31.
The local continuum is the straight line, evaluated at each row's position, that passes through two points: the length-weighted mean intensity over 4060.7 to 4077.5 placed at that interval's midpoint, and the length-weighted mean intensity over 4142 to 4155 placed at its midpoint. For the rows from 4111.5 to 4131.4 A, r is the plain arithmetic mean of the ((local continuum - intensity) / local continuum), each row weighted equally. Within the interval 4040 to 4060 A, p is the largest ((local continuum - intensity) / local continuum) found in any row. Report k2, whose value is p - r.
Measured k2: 0.23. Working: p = 0.093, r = -0.14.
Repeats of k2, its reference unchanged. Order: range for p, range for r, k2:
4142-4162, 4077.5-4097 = 0.32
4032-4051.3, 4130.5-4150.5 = 0.14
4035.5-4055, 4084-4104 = 0.12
